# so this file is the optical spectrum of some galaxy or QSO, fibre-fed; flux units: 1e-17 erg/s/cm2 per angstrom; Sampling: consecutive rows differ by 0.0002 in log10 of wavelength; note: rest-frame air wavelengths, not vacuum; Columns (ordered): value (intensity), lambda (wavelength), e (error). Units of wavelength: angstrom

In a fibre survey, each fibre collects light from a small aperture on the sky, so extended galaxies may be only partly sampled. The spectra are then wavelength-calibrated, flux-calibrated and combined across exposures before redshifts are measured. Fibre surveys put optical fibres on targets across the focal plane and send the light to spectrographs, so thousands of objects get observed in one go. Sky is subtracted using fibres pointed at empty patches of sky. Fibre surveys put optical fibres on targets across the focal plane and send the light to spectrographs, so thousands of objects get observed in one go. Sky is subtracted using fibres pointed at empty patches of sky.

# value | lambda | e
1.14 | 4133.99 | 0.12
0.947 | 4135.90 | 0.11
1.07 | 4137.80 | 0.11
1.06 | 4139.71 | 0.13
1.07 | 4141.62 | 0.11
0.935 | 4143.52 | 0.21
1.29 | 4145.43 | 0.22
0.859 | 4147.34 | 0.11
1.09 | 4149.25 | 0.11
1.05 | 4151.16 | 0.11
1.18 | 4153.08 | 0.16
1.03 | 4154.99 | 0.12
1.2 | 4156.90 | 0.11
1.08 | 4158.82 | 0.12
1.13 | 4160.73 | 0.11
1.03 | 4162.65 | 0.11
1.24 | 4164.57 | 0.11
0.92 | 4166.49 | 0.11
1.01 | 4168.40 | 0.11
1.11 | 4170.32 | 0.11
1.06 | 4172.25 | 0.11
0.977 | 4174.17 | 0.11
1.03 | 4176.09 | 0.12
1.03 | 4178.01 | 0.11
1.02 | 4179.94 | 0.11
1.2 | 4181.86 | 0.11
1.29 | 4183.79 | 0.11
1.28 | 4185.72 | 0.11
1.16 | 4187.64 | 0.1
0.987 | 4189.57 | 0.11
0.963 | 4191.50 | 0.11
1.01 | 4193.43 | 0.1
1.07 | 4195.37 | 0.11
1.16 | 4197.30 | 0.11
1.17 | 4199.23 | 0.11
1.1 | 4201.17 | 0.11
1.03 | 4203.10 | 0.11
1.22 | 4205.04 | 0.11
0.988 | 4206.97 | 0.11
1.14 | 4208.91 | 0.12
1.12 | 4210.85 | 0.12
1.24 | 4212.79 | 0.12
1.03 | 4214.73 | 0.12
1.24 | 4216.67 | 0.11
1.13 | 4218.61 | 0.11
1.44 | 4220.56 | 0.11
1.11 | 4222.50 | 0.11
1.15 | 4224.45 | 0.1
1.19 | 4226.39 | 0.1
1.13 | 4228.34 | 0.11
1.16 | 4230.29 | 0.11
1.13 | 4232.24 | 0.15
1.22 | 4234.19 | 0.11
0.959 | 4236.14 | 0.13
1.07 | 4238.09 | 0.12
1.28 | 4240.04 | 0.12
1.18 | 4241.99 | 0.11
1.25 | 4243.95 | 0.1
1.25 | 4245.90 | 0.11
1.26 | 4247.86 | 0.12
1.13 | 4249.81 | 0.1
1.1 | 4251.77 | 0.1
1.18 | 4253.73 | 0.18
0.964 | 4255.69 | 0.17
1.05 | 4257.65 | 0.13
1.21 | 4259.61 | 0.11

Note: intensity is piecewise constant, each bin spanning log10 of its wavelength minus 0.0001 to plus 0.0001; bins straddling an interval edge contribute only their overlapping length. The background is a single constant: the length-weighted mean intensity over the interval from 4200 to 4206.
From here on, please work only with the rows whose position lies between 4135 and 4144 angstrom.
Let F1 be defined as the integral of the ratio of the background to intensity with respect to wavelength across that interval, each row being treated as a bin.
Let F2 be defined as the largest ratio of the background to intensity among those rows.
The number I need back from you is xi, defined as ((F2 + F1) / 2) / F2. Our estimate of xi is 4.6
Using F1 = 10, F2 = 1.20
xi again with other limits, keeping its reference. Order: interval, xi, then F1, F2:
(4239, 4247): 4.3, 7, 0.95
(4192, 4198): 3.3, 6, 1.11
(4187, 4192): 2.8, 5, 1.16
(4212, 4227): 7.0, 14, 1.08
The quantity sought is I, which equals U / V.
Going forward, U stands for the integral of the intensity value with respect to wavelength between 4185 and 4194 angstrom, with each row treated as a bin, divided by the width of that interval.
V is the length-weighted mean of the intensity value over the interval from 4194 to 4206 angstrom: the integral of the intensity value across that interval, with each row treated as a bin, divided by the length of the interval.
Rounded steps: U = 1.08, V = 1.12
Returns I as 0.96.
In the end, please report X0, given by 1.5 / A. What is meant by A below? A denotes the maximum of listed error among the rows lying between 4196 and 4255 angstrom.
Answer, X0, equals 8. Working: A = 0.180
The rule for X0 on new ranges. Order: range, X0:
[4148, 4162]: 9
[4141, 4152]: 7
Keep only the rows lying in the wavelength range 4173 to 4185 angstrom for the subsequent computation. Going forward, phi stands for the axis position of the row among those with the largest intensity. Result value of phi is 4183.79 angstrom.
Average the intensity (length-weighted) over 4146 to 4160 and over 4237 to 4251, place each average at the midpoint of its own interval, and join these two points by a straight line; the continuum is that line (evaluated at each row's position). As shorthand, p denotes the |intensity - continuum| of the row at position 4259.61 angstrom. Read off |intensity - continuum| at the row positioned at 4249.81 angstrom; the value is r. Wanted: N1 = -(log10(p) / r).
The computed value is 25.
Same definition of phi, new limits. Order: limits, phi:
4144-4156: 4145.43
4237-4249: 4240.04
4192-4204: 4199.23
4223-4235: 4234.19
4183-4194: 4183.79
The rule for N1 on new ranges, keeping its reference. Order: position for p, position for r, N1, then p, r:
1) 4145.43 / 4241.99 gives 38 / 0.22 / 0.02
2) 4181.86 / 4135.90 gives 10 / 0.08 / 0.11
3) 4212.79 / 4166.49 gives 6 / 0.08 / 0.18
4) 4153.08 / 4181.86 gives 12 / 0.10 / 0.08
